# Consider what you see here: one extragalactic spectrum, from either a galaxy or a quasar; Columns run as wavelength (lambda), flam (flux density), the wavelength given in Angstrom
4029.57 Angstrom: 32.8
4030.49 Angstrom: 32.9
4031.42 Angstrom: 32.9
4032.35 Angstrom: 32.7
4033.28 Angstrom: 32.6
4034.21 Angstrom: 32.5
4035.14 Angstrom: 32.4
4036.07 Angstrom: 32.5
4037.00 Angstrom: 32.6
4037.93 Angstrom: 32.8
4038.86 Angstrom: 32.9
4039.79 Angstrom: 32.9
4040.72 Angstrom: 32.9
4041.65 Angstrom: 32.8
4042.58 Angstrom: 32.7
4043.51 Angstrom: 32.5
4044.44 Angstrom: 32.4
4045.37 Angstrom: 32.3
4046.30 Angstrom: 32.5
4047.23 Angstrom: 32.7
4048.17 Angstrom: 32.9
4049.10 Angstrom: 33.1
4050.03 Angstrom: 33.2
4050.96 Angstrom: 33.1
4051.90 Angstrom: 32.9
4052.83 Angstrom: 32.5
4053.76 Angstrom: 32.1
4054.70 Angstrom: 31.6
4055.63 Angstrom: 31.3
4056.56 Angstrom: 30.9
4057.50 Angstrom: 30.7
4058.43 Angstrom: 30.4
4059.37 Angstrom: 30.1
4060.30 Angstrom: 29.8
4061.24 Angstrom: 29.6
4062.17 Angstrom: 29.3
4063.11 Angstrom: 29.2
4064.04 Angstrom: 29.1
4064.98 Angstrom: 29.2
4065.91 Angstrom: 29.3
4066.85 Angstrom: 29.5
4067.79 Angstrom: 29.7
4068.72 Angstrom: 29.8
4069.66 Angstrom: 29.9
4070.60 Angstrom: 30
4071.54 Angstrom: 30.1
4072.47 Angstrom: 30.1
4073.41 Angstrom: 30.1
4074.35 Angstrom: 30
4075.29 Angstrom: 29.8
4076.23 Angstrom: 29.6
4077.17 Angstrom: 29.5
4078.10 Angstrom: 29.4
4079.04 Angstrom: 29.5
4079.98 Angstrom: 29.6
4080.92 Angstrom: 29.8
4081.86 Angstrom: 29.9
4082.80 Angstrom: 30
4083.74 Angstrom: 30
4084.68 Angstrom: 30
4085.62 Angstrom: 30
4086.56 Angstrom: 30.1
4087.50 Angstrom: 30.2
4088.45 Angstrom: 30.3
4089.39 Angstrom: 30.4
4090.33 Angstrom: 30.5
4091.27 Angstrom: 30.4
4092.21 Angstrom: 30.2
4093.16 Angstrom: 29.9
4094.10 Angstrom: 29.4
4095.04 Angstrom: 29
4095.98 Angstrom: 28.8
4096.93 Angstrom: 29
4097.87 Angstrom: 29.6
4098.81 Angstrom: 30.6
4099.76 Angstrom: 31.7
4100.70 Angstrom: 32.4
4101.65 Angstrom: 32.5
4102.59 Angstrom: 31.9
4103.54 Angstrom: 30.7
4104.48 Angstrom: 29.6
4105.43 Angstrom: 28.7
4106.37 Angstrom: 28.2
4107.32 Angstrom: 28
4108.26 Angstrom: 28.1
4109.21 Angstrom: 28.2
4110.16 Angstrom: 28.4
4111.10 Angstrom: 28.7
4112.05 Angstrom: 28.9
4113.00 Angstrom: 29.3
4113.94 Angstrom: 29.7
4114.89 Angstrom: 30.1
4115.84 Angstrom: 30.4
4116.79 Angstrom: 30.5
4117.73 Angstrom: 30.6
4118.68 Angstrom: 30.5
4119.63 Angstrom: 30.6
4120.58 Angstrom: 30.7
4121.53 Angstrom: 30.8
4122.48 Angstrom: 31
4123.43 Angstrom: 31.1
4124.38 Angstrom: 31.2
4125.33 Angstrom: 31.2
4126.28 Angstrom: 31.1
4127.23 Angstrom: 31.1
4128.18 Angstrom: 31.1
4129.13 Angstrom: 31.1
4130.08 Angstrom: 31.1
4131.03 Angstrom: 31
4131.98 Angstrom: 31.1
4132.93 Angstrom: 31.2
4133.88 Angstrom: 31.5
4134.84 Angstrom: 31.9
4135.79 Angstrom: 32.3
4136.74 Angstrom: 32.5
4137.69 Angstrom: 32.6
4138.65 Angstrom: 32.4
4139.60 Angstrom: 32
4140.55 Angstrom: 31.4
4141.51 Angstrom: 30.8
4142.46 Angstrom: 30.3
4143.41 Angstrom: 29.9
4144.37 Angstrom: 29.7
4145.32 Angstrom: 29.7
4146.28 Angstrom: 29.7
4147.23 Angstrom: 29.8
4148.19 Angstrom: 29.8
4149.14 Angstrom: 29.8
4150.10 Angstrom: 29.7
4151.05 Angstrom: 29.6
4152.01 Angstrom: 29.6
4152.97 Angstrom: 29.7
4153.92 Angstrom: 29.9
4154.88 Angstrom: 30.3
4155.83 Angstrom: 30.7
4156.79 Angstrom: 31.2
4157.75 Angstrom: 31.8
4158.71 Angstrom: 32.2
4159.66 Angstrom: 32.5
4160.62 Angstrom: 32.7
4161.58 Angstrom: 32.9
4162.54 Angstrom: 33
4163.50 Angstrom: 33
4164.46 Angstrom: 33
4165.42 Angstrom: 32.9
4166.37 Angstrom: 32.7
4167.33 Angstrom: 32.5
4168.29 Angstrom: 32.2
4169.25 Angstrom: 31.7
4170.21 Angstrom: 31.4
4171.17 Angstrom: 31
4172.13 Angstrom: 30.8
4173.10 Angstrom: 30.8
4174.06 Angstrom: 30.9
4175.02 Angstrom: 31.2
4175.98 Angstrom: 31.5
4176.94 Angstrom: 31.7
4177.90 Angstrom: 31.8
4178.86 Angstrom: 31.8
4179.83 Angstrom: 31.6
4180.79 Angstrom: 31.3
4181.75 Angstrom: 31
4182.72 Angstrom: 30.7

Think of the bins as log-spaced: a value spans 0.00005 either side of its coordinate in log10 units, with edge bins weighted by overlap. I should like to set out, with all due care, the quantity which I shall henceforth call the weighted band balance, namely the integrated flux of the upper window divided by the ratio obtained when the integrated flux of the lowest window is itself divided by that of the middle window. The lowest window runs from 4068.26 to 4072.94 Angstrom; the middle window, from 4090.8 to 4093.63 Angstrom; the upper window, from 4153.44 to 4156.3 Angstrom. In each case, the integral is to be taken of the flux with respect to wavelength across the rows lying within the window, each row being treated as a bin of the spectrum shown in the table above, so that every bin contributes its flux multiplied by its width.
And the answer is 53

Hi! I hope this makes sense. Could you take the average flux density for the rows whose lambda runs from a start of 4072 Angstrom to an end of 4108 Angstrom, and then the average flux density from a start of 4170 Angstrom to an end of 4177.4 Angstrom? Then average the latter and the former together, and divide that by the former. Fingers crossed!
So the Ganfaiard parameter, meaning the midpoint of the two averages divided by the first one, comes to 1.02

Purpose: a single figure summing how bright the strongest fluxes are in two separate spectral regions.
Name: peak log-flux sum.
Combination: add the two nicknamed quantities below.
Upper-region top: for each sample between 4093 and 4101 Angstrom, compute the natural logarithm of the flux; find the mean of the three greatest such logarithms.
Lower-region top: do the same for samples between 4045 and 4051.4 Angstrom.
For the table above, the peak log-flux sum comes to 6.95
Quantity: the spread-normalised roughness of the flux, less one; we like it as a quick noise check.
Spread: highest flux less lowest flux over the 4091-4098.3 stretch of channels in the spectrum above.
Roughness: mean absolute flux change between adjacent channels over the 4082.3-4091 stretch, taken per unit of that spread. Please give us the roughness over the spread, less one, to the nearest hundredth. -0.96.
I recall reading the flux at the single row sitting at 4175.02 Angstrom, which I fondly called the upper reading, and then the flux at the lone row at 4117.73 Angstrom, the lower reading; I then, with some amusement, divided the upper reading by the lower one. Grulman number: 1.02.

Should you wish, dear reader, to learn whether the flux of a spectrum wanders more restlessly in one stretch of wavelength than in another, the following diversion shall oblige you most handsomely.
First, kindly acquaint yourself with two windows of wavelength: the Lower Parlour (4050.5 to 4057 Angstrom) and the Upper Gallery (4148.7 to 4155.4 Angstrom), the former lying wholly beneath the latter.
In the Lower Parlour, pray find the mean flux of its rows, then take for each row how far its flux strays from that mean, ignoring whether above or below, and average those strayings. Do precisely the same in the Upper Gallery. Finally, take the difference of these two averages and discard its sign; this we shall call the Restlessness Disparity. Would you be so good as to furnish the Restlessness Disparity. 0.51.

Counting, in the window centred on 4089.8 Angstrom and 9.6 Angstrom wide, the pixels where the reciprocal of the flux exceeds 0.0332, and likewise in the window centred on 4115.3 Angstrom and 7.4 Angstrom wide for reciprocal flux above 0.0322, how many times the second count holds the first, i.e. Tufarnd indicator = 2.0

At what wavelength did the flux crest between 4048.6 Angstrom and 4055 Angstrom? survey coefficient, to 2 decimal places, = 4050.03 Angstrom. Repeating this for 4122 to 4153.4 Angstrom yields 4137.69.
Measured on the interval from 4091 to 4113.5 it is 4101.65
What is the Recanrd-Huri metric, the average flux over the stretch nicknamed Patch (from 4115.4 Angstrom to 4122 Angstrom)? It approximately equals 30.6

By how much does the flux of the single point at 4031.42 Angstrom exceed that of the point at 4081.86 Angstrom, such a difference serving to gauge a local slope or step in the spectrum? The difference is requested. 3.0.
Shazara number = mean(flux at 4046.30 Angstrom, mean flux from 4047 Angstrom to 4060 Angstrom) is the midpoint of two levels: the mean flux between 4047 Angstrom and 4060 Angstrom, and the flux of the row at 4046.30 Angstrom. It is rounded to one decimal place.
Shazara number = 32.2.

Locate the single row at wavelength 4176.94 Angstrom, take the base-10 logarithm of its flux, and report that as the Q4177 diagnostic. 1.501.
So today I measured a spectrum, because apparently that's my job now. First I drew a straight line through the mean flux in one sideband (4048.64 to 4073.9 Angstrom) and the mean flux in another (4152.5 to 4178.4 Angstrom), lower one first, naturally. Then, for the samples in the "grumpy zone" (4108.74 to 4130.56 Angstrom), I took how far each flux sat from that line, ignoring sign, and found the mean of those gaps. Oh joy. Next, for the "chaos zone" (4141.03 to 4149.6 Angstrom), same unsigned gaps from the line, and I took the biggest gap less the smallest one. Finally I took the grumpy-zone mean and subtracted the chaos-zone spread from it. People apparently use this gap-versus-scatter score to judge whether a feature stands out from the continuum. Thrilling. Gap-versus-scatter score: -0.2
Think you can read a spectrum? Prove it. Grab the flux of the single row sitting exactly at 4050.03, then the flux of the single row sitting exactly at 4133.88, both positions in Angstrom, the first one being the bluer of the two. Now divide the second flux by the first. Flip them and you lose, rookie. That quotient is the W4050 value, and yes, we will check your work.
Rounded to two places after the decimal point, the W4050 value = 0.95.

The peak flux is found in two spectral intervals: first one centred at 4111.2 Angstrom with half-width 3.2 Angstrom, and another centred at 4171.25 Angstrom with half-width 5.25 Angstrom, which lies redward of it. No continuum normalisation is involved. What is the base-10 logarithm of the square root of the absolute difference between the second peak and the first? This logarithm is 0.2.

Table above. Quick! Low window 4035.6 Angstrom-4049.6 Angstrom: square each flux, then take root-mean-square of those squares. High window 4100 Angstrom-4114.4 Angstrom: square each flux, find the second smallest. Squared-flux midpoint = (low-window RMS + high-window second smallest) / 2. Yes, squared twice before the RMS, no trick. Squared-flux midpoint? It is 930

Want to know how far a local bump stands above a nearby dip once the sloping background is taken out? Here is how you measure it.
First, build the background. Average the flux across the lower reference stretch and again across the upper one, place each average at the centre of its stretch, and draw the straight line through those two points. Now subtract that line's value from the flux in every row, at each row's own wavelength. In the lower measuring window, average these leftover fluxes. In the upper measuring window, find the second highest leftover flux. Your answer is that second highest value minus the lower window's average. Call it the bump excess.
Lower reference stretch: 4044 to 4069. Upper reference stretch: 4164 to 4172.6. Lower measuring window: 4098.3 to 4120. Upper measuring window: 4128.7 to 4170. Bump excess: 2.6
